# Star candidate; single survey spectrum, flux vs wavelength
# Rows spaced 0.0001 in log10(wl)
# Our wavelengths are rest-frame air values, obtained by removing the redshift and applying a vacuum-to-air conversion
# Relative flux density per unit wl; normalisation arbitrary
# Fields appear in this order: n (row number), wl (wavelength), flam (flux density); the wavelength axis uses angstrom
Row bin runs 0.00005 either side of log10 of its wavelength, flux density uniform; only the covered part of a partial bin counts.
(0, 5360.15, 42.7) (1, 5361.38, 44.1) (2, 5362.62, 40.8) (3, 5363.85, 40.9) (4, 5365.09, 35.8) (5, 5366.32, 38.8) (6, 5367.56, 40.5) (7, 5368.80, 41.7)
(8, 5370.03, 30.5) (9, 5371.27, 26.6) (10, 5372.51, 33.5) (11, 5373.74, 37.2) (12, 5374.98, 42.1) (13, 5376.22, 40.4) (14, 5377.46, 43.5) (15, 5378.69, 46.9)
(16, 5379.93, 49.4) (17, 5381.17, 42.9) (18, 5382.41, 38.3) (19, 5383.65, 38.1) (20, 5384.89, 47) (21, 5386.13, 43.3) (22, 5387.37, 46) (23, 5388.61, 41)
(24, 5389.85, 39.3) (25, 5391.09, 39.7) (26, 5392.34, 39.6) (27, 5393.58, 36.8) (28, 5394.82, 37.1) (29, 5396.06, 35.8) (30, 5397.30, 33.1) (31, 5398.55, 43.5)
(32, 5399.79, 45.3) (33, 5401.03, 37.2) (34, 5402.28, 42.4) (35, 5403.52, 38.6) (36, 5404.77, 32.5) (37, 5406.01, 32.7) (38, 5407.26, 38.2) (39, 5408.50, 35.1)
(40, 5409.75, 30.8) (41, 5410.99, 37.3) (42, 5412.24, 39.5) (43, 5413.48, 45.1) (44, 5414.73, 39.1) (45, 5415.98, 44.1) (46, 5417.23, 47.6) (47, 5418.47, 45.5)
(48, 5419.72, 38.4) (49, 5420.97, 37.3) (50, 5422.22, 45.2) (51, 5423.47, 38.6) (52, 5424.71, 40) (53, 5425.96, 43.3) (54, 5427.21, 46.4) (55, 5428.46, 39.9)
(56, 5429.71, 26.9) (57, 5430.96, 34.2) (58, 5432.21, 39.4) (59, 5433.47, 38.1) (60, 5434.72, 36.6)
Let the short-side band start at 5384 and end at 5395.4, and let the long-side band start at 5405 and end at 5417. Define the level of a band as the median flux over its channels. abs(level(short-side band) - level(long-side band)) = 1.5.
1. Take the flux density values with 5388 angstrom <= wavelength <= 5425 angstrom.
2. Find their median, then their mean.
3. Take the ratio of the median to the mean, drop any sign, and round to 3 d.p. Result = 0.991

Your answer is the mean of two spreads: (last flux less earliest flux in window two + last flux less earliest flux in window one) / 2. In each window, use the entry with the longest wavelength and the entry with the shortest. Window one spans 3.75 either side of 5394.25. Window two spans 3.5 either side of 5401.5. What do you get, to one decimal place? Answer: -8.8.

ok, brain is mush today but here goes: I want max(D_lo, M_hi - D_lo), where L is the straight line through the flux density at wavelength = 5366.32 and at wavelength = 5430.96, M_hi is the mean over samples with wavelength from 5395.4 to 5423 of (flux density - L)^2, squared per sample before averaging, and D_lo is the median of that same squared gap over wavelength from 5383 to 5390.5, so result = 25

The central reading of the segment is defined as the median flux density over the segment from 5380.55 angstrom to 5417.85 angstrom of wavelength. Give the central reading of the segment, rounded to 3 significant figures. 39.2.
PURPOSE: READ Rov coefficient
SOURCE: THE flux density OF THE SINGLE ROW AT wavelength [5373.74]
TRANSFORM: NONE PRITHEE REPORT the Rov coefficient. 37.2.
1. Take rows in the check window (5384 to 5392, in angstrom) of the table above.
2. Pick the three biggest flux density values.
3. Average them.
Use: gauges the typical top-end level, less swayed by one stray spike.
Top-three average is 45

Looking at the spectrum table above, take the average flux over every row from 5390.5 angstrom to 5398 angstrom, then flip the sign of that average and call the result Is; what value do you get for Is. -37.0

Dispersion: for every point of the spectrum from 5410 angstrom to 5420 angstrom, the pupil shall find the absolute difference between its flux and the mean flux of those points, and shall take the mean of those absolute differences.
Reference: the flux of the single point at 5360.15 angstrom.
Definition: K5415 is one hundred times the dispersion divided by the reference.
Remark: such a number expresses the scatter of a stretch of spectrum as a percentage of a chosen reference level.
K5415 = 8.2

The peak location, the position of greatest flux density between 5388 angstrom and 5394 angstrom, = 5388.61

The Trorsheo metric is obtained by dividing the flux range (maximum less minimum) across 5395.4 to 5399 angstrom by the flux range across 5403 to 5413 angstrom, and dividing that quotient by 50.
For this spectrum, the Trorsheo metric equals 0.024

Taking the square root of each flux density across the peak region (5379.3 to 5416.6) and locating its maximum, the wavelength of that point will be 5379.93 angstrom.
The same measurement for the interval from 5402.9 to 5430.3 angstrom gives 5417.23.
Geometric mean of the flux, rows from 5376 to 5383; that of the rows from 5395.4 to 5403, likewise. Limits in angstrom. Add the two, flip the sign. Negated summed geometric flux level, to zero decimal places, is -83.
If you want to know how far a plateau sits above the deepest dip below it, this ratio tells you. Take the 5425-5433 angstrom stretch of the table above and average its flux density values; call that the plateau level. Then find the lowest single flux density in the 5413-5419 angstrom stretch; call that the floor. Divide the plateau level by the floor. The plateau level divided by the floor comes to 0.98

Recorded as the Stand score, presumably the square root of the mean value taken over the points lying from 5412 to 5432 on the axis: 6.38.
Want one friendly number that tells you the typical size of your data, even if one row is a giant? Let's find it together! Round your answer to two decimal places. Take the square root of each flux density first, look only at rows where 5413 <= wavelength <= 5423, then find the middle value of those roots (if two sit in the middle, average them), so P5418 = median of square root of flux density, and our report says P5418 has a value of 6.68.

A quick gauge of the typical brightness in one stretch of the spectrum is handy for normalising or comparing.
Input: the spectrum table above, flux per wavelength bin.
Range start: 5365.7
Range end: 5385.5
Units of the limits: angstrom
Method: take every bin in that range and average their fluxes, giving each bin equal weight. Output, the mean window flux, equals 39.8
